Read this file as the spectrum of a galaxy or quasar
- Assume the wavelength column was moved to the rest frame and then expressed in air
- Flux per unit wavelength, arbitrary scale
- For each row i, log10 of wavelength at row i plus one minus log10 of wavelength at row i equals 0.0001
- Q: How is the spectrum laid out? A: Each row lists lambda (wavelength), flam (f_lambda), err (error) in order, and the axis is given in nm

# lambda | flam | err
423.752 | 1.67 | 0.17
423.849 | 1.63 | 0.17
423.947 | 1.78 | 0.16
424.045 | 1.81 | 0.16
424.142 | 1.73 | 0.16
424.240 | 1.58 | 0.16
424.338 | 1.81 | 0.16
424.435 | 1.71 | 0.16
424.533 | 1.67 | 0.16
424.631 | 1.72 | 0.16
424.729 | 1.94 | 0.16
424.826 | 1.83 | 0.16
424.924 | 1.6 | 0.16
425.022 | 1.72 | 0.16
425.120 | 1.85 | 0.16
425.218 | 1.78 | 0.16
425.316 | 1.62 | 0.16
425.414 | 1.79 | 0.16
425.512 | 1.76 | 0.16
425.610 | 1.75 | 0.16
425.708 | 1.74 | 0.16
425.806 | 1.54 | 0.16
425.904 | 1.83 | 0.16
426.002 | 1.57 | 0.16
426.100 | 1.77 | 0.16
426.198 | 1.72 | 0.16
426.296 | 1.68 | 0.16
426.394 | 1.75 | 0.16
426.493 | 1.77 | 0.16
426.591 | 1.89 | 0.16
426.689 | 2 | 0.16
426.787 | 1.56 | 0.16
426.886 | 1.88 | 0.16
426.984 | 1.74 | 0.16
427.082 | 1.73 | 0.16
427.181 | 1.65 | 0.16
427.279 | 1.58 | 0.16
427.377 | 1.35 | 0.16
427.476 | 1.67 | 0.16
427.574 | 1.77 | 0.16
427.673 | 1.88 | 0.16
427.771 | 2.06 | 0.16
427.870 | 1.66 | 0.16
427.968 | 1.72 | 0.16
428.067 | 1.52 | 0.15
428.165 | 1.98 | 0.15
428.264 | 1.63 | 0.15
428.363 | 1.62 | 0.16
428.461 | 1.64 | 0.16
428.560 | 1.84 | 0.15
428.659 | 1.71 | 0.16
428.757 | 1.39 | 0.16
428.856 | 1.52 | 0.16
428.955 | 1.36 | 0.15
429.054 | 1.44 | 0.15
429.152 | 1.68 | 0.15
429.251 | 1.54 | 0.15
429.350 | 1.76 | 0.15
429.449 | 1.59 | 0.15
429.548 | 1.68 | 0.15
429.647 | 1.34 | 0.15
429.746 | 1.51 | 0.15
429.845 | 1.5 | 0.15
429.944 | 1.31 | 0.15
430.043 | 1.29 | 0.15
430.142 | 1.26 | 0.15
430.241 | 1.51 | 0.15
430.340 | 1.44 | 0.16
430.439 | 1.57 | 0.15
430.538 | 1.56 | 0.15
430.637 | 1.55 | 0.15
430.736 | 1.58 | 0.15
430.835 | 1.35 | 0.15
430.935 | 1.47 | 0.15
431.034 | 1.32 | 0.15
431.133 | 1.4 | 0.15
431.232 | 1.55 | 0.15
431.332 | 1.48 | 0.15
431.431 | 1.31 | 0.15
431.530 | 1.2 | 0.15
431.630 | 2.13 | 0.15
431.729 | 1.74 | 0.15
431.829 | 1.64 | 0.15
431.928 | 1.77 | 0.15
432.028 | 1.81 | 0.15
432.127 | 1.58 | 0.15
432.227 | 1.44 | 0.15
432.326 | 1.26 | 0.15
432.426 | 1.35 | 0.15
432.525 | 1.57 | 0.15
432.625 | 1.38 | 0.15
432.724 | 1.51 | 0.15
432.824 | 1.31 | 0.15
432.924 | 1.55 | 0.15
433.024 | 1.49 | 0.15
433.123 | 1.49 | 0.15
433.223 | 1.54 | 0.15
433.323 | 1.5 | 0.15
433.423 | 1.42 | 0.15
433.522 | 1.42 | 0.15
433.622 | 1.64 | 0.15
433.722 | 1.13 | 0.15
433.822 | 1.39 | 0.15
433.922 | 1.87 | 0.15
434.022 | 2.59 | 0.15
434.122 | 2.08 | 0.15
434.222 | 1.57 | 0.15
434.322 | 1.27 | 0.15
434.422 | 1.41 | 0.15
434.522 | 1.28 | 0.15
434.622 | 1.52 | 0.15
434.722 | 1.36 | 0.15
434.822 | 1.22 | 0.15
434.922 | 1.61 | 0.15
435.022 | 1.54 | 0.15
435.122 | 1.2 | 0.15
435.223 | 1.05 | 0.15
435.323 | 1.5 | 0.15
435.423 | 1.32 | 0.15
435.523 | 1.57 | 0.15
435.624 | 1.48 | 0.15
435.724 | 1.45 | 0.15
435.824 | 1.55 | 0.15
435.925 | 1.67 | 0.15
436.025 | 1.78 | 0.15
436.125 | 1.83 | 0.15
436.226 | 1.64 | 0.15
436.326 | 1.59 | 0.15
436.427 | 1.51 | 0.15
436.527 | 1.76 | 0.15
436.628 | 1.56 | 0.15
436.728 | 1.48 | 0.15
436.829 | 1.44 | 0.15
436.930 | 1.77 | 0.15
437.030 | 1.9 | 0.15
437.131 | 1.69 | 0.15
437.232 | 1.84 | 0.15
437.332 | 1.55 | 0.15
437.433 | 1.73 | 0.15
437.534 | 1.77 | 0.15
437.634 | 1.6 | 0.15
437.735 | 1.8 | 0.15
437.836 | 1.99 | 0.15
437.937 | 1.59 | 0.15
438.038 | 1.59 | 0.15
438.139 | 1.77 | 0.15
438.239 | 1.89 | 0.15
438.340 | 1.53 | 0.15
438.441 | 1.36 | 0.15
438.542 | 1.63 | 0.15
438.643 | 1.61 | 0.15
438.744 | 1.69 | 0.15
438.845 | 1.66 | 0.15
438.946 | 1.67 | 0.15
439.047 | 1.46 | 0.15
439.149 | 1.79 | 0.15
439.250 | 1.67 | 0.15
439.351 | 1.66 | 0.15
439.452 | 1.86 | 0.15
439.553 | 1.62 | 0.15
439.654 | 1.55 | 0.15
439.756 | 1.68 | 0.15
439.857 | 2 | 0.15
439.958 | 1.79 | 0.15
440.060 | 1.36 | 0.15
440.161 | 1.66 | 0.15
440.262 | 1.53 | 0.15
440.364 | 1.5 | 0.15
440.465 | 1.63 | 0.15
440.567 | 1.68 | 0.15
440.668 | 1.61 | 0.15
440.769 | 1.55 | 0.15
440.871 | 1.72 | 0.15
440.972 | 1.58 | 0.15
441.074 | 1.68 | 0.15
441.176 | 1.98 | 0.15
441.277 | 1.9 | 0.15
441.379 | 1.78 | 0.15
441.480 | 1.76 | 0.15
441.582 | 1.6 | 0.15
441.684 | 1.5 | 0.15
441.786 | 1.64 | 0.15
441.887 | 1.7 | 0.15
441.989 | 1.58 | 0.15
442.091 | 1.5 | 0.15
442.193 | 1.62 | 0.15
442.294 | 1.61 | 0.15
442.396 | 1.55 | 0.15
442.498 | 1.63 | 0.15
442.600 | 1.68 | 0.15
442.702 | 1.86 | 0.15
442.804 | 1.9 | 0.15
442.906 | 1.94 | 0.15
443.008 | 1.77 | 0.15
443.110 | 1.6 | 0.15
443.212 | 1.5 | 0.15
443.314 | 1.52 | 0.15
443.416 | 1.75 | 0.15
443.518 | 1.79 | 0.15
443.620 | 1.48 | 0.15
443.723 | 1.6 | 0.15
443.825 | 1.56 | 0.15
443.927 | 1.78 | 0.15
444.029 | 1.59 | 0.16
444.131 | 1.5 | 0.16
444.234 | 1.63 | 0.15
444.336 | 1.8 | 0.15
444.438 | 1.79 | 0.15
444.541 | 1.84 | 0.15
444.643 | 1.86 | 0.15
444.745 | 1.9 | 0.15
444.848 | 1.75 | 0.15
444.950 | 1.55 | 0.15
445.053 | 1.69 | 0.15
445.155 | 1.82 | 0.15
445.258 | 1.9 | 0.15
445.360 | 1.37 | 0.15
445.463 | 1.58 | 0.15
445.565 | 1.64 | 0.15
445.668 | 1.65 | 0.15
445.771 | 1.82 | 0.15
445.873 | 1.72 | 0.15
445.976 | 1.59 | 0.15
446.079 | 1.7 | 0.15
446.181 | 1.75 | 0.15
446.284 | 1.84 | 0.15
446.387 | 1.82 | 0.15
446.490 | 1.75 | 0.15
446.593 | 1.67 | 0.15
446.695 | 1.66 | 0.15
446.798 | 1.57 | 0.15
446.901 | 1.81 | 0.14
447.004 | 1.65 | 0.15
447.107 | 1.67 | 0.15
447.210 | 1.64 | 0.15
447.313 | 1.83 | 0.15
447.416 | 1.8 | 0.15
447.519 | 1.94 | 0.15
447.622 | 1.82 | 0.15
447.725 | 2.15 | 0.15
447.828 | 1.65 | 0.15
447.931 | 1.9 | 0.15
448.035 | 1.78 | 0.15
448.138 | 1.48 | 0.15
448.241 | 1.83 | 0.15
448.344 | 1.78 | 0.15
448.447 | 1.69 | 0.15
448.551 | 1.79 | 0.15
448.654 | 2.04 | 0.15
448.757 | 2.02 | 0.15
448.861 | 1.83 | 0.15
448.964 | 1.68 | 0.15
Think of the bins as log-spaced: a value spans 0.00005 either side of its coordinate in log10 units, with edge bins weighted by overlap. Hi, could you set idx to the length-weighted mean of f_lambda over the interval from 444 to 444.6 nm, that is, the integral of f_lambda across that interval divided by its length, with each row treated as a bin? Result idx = 1.70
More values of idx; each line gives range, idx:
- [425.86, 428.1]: 1.73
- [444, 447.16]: 1.71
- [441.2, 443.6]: 1.68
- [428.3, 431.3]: 1.51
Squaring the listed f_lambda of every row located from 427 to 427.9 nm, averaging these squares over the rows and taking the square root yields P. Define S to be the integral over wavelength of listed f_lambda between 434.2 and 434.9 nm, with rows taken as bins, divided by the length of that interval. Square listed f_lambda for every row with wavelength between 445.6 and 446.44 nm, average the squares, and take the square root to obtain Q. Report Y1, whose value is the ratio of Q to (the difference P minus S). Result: 5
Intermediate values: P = 1.72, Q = 1.74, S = 1.38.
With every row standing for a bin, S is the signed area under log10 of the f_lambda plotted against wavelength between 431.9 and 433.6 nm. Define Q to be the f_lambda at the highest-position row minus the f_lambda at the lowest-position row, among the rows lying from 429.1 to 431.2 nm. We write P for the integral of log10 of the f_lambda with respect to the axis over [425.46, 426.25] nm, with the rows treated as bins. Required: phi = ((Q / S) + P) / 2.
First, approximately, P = 0.18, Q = -0.3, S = 0.293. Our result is -0.39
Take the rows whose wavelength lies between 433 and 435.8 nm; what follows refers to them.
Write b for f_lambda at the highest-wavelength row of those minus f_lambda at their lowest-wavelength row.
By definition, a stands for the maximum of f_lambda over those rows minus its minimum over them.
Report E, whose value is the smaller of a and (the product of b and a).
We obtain -0.06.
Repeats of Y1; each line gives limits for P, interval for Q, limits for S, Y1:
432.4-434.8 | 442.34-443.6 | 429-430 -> 78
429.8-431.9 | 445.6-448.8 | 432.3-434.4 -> -40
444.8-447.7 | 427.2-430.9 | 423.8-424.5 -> -654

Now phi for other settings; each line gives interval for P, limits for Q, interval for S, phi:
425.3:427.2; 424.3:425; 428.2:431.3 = 0.04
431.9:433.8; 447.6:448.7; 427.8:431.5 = 0.32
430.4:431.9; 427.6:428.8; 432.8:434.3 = -0.70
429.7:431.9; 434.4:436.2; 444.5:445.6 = 1.00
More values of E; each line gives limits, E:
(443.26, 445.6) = 0.06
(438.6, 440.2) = 0.03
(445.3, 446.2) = 0.17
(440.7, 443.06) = 0.11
